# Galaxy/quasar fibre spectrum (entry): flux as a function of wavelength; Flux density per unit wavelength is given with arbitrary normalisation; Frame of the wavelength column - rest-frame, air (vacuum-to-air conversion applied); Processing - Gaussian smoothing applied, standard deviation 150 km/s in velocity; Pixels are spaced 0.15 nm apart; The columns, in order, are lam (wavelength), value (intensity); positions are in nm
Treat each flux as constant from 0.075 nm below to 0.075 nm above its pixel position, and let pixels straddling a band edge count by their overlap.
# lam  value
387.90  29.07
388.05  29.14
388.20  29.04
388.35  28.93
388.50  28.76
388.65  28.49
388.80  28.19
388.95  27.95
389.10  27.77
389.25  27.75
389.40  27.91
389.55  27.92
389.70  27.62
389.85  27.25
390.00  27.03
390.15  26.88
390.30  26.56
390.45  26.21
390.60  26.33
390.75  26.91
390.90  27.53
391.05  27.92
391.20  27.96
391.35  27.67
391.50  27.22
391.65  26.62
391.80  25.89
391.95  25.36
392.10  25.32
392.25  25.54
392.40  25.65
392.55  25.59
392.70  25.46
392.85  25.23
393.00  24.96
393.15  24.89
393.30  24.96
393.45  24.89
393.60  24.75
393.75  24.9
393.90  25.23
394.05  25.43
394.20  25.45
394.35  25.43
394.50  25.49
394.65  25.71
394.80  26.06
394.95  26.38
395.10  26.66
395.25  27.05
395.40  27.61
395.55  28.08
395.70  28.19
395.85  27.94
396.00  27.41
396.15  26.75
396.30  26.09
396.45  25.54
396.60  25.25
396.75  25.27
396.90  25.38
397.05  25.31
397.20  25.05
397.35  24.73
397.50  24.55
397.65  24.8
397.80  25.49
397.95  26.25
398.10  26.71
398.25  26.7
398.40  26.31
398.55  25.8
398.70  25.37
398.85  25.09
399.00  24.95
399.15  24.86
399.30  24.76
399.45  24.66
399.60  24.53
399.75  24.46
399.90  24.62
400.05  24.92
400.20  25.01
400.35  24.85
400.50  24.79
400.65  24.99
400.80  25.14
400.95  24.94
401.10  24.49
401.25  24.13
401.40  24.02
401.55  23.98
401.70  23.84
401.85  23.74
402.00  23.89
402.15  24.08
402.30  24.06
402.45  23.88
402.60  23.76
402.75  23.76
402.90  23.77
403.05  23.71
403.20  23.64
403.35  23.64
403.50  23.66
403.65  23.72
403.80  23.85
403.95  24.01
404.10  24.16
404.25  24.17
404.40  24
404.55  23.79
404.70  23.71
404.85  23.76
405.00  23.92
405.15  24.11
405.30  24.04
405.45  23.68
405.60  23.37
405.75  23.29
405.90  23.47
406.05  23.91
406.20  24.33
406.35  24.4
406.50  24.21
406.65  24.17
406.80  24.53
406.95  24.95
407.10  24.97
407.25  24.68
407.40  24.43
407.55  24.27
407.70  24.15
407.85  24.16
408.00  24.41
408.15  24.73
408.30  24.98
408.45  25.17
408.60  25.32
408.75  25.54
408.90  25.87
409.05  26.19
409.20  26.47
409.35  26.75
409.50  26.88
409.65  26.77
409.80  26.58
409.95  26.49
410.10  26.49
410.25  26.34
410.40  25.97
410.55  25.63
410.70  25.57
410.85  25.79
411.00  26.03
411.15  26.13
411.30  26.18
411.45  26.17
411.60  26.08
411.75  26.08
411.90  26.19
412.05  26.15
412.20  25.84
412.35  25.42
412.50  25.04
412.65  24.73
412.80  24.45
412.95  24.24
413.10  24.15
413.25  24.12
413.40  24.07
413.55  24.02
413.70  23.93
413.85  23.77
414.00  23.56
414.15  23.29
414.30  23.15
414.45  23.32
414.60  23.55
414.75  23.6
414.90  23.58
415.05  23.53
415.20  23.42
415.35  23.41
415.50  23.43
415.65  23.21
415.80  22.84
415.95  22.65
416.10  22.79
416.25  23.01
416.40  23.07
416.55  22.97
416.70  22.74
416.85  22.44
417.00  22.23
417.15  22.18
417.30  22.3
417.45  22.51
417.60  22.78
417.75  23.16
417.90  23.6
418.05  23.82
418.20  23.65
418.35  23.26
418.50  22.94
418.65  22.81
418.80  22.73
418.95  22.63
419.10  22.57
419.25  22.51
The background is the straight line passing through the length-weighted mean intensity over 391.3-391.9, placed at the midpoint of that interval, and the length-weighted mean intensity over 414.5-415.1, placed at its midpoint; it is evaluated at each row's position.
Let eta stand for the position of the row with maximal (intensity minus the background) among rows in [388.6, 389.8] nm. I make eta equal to 388.65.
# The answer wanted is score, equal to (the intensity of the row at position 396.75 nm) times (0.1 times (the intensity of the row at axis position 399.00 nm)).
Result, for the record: 63.0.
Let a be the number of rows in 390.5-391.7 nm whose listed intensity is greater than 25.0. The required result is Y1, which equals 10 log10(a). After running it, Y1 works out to 9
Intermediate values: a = 8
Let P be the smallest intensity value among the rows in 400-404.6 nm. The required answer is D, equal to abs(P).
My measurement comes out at 23.6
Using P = 23.64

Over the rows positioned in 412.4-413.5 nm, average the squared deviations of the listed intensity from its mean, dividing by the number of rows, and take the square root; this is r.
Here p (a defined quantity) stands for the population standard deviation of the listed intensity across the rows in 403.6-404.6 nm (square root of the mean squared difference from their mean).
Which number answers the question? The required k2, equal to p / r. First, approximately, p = 0.16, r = 0.3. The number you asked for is 0.5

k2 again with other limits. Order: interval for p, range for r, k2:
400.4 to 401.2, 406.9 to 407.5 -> 1.0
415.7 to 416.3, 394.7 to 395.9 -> 0.2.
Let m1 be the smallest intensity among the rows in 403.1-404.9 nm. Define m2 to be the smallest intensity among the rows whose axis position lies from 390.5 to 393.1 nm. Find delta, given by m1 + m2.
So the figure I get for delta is 48.6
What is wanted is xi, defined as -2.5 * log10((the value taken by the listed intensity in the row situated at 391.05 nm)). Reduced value -3.61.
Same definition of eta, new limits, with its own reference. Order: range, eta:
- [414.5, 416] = 414.90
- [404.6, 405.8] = 405.15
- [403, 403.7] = 403.65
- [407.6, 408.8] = 408.75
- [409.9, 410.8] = 410.10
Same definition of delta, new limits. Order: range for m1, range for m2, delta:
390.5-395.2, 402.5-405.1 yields 48.4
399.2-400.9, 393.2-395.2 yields 49.2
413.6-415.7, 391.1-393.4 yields 48.0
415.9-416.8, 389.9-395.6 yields 47.4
